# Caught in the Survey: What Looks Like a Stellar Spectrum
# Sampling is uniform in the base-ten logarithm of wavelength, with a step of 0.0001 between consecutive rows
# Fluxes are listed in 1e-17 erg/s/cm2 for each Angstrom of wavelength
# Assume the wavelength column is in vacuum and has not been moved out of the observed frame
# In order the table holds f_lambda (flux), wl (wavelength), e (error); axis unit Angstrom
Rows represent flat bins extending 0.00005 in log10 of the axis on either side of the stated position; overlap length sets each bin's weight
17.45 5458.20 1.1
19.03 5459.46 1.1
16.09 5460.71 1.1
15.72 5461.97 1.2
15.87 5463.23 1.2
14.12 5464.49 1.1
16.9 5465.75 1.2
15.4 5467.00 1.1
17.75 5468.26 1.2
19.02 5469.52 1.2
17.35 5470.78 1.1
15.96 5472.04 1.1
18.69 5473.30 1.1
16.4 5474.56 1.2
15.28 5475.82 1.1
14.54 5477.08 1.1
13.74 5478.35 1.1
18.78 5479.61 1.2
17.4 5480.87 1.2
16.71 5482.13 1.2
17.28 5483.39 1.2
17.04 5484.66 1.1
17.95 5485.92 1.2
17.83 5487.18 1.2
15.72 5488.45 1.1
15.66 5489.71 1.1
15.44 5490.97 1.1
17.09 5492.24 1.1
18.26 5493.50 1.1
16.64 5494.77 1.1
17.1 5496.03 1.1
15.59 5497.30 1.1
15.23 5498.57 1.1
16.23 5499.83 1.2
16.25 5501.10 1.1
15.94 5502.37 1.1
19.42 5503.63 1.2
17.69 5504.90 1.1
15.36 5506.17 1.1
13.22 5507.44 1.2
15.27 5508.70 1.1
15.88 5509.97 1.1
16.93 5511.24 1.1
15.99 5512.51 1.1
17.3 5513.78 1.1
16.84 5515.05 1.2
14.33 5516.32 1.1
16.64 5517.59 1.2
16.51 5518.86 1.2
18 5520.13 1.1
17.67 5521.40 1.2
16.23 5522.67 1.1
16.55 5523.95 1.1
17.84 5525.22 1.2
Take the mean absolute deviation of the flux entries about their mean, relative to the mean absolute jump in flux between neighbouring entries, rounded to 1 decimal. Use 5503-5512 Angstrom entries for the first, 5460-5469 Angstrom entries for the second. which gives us 1.0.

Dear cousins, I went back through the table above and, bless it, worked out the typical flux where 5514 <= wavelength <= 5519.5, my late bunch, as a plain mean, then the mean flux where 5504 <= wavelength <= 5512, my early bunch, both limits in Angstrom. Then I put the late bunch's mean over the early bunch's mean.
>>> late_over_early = 1.02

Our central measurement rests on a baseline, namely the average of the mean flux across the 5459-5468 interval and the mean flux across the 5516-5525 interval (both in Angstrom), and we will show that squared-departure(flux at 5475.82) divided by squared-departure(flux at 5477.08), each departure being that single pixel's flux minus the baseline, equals 0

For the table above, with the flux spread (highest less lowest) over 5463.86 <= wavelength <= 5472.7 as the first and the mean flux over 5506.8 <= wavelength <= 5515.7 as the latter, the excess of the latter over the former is 11.0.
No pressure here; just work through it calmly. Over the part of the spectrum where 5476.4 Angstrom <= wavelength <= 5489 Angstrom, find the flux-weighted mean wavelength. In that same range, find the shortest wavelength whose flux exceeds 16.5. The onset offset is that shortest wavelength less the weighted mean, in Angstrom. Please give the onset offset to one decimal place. -3.3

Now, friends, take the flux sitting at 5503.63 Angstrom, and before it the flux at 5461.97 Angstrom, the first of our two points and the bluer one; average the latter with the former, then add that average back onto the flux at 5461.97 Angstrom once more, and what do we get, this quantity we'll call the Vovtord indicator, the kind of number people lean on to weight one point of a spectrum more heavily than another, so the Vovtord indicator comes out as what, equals 33.3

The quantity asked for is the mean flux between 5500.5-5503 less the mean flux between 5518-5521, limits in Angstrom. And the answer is -1.2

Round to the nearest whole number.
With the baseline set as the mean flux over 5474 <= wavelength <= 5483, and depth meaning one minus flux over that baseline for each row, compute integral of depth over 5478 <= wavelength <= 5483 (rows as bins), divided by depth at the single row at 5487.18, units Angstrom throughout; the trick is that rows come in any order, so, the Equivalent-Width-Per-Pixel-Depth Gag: 2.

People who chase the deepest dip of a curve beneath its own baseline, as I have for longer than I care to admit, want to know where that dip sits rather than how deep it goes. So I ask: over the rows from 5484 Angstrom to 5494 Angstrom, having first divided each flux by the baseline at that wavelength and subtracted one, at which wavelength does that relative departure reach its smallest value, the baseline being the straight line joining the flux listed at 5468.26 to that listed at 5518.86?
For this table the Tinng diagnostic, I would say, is 5490.97 Angstrom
